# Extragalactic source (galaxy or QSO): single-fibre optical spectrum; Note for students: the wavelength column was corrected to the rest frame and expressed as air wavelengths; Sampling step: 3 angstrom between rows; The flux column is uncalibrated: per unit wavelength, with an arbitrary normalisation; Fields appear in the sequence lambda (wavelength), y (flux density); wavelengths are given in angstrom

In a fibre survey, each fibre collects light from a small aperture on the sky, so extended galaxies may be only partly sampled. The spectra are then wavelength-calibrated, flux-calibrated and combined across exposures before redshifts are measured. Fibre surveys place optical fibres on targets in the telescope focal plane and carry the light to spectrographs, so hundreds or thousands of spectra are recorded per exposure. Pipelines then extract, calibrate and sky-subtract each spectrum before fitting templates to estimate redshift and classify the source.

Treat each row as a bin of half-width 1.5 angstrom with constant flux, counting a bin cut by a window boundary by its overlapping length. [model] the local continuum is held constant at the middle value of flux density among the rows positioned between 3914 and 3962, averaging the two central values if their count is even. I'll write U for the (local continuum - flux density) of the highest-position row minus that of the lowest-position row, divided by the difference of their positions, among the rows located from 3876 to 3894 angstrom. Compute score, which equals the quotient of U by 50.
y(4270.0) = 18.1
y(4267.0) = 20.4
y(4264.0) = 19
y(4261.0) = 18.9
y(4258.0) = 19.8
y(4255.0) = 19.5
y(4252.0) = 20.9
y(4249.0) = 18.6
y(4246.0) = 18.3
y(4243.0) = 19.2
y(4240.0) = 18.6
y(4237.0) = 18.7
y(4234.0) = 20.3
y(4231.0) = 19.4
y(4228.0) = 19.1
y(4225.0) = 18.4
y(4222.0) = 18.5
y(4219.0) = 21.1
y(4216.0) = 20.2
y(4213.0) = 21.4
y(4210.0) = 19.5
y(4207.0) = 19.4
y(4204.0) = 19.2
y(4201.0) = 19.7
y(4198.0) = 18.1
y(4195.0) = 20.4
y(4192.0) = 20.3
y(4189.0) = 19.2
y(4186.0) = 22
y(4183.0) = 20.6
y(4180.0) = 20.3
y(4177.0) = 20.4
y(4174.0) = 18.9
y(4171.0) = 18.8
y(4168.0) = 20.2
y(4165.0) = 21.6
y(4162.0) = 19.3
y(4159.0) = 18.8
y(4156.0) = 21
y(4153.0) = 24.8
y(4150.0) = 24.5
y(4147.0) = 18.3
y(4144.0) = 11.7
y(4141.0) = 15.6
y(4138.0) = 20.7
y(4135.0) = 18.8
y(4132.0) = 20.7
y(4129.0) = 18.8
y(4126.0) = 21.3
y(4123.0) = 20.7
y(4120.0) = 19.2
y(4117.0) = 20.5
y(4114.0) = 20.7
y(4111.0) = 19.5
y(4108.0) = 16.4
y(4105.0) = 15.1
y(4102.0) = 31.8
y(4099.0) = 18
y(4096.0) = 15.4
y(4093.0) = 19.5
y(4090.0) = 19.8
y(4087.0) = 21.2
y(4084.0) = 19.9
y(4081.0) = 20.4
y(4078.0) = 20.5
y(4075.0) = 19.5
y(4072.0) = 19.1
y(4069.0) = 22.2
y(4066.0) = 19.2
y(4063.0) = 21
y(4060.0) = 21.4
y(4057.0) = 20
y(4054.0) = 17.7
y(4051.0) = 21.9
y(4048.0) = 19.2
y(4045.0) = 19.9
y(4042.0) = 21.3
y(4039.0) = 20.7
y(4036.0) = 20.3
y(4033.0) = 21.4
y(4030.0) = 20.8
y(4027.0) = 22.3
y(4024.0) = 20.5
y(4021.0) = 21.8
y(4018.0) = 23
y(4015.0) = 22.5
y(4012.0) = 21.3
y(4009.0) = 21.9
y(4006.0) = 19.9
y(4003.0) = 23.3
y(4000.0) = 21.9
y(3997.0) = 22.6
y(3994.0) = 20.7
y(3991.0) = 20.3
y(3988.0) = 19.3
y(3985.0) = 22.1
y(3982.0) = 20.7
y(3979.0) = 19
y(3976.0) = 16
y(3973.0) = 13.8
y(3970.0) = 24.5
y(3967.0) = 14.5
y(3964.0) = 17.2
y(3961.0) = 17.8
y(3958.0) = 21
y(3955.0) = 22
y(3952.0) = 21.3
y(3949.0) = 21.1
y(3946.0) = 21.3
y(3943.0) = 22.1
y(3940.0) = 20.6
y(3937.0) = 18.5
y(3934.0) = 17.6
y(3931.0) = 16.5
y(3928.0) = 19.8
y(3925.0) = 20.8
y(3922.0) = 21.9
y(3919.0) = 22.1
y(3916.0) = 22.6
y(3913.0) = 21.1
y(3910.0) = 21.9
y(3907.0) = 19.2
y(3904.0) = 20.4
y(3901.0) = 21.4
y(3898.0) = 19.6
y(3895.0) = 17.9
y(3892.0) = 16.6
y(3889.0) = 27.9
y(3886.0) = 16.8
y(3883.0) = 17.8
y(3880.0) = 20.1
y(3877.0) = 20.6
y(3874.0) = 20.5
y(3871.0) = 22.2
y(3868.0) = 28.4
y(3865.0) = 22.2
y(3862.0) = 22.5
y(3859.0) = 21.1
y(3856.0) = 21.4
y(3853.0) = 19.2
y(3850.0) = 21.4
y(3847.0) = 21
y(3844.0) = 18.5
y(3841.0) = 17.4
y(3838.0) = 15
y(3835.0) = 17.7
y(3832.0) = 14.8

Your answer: 0.0053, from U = 0.27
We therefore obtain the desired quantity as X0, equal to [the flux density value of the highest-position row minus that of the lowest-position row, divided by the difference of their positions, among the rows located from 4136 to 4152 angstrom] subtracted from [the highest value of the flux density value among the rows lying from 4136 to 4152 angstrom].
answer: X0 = 24.2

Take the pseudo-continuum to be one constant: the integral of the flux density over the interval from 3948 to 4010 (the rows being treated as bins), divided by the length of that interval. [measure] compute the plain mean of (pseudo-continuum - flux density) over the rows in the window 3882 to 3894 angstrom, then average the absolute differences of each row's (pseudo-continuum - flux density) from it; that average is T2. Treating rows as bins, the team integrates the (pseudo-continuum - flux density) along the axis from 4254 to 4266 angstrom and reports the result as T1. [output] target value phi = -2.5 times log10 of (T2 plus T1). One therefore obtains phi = -2.7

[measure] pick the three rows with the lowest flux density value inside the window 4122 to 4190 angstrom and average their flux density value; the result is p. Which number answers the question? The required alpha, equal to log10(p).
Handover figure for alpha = 1.18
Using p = 15.2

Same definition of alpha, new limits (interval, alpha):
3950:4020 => 1.17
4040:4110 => 1.19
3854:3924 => 1.23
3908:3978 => 1.17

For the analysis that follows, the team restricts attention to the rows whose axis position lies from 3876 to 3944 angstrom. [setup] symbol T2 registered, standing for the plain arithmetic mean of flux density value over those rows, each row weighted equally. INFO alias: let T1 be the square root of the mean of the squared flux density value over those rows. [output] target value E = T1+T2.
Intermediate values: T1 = 20.3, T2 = 20.2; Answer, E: 40.5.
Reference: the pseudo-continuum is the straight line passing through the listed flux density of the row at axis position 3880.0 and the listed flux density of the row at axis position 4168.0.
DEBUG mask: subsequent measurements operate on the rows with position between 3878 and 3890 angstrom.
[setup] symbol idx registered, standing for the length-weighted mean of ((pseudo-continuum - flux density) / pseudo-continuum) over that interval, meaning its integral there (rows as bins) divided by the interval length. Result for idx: -0.01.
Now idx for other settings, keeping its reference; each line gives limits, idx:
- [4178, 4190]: -0.02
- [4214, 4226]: 0.03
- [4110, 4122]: 0.01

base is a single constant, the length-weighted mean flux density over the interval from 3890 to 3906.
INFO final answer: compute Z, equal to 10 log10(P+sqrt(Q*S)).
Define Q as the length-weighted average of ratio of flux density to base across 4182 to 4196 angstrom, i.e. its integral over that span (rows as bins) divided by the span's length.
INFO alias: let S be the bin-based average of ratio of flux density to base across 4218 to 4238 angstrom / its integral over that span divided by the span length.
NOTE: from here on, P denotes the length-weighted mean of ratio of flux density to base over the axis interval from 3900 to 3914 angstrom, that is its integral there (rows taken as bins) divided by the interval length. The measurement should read 3.20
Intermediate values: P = 1.07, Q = 1.05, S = 0.99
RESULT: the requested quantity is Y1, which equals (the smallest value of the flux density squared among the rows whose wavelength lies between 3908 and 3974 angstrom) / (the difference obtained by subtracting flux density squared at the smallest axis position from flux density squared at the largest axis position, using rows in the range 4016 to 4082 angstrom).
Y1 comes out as -1.7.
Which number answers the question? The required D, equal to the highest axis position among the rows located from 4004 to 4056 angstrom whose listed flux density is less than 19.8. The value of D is 4054.0 angstrom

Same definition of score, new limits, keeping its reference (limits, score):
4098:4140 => -0.0014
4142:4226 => -0.0017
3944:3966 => 0.0046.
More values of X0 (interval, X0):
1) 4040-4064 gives 21.9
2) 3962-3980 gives 24.4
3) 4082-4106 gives 32.0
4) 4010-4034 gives 23.0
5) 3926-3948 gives 22.0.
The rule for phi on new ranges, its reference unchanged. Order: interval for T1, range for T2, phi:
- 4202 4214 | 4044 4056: -1.5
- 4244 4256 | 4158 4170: -2.4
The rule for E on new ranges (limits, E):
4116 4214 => 39.8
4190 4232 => 39.3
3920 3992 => 39.3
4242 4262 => 38.6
